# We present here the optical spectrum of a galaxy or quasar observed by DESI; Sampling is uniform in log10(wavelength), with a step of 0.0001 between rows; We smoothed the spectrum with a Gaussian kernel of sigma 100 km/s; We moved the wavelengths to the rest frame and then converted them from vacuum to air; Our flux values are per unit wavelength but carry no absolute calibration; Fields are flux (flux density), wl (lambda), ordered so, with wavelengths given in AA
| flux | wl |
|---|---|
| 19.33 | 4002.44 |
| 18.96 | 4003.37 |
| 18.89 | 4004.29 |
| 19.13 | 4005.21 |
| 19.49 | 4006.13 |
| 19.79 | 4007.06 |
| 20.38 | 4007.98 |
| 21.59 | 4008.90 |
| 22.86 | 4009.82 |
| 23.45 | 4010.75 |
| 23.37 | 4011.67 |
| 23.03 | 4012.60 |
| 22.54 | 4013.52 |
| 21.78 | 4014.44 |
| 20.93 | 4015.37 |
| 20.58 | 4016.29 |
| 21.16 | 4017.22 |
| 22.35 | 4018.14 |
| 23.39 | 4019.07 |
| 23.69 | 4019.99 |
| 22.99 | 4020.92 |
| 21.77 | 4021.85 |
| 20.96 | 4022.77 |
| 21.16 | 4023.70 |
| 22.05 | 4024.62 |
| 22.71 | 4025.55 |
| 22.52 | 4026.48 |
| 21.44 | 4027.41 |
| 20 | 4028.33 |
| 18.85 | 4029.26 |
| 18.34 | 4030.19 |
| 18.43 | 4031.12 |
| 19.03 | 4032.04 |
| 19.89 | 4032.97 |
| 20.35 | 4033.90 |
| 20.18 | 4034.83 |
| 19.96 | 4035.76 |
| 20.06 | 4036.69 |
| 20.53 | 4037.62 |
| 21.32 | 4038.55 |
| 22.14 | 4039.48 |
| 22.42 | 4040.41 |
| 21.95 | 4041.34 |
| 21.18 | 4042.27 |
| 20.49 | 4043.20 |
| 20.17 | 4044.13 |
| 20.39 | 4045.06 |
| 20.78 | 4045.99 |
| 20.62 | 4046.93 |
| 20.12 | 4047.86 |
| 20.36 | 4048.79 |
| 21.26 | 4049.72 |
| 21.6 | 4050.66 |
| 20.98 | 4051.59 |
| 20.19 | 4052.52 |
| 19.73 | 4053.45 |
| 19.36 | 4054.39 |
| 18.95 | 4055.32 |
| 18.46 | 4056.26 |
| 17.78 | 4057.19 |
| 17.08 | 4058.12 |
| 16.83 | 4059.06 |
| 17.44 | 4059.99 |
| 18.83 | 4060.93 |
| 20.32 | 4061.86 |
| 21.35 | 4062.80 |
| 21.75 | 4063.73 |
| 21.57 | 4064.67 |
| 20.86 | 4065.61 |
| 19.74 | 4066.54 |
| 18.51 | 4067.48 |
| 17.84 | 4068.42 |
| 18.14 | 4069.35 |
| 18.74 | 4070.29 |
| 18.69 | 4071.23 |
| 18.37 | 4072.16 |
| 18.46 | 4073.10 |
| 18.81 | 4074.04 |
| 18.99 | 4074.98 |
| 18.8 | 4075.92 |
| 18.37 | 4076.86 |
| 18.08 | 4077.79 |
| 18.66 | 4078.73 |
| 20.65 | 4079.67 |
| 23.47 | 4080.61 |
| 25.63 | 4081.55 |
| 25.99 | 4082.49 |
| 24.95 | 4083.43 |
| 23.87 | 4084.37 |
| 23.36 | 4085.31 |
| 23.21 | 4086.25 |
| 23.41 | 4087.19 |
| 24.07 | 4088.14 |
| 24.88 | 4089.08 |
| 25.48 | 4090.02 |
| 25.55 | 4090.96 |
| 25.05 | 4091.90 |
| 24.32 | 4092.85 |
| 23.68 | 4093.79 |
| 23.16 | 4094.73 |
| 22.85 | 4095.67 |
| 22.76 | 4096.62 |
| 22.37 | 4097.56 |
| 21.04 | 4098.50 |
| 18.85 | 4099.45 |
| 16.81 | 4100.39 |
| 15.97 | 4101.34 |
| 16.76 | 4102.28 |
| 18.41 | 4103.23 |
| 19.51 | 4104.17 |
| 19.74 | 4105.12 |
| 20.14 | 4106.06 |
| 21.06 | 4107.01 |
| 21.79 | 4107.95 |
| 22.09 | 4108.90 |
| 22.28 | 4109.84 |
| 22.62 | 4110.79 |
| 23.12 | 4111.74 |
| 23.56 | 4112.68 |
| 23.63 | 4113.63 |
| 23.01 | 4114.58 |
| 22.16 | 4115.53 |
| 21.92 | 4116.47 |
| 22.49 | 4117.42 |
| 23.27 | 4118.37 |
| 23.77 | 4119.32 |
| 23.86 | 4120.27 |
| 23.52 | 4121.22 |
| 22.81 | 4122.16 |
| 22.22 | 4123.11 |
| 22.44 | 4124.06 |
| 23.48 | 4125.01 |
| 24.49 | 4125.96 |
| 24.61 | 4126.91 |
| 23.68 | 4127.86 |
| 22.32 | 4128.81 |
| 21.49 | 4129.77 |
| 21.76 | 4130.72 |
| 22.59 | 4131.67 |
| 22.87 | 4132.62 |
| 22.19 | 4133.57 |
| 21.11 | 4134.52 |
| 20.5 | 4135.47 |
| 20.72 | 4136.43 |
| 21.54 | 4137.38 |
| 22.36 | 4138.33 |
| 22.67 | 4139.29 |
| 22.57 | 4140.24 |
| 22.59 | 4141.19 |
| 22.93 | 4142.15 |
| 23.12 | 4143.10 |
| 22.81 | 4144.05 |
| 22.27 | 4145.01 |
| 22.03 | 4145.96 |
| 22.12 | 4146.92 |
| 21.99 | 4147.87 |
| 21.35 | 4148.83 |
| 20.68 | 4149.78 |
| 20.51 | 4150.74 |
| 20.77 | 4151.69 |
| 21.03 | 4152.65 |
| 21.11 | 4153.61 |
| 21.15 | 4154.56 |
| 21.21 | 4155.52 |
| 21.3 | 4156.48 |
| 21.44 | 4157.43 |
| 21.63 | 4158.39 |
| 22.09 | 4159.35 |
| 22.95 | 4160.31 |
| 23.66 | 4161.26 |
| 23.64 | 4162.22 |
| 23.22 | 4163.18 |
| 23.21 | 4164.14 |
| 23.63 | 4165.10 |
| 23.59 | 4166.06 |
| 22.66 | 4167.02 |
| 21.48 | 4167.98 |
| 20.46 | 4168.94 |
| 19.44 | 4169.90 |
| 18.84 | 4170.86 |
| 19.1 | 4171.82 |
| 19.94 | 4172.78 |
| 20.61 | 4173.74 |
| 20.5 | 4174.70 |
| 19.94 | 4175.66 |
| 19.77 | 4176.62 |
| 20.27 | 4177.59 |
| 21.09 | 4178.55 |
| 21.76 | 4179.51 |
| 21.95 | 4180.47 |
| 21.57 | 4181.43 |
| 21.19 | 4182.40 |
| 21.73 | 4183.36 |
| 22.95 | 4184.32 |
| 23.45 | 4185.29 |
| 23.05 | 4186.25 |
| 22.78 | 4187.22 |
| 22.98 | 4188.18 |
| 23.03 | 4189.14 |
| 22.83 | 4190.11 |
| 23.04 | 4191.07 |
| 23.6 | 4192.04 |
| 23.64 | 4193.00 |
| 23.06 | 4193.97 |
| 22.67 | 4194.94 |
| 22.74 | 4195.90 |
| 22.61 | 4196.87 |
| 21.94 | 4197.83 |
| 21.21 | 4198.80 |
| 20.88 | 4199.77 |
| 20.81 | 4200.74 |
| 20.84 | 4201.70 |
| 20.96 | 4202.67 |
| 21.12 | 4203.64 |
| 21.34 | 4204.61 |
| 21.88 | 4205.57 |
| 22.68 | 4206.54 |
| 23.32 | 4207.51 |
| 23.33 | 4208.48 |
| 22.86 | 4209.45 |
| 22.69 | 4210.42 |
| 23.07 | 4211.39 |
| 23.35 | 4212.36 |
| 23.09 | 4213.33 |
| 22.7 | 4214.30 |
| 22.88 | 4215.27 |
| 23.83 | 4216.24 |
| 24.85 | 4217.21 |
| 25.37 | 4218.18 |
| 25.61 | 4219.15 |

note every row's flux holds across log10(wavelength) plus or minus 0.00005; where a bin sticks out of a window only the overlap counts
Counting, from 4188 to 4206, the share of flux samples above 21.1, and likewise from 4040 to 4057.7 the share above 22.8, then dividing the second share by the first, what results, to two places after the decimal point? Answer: 0.00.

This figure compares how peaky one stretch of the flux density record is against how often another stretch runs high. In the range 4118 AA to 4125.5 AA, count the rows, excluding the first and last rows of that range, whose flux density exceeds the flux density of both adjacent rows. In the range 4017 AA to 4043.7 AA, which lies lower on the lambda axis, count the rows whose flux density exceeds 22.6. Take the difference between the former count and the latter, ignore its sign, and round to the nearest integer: 3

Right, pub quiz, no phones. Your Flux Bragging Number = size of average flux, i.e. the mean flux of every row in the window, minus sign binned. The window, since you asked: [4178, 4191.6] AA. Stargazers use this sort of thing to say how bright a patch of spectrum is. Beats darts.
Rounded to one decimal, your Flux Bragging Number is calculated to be 22.4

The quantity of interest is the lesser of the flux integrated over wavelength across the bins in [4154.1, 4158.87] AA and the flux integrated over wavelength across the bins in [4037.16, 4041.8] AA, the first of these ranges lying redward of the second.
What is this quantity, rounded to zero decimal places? 101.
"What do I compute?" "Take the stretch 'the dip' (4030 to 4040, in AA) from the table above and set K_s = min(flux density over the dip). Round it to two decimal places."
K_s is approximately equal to 18.34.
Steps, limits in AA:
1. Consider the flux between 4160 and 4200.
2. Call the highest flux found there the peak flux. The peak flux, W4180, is 23.66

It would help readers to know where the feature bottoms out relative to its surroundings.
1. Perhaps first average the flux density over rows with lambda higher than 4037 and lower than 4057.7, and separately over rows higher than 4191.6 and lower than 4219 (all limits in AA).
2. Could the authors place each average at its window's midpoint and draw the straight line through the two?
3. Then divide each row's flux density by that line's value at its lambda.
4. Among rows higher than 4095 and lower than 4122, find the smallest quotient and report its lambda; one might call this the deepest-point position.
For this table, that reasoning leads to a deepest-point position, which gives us 4101.34 AA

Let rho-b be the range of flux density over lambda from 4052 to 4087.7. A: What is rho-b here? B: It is 9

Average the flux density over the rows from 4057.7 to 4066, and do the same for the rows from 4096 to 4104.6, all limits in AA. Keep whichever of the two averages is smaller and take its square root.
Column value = 4.38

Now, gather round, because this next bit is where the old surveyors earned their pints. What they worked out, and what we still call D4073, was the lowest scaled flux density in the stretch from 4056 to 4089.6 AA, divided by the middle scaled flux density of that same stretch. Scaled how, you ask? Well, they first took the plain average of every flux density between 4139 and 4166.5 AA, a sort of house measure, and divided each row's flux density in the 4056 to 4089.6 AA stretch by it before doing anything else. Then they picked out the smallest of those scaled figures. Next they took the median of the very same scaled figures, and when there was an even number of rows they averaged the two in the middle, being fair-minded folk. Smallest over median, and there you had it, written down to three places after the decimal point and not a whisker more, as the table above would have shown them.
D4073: 0.890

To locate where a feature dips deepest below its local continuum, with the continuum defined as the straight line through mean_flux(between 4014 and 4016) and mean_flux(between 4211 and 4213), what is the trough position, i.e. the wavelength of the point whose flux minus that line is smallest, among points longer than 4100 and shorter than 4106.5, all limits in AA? 4101.34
